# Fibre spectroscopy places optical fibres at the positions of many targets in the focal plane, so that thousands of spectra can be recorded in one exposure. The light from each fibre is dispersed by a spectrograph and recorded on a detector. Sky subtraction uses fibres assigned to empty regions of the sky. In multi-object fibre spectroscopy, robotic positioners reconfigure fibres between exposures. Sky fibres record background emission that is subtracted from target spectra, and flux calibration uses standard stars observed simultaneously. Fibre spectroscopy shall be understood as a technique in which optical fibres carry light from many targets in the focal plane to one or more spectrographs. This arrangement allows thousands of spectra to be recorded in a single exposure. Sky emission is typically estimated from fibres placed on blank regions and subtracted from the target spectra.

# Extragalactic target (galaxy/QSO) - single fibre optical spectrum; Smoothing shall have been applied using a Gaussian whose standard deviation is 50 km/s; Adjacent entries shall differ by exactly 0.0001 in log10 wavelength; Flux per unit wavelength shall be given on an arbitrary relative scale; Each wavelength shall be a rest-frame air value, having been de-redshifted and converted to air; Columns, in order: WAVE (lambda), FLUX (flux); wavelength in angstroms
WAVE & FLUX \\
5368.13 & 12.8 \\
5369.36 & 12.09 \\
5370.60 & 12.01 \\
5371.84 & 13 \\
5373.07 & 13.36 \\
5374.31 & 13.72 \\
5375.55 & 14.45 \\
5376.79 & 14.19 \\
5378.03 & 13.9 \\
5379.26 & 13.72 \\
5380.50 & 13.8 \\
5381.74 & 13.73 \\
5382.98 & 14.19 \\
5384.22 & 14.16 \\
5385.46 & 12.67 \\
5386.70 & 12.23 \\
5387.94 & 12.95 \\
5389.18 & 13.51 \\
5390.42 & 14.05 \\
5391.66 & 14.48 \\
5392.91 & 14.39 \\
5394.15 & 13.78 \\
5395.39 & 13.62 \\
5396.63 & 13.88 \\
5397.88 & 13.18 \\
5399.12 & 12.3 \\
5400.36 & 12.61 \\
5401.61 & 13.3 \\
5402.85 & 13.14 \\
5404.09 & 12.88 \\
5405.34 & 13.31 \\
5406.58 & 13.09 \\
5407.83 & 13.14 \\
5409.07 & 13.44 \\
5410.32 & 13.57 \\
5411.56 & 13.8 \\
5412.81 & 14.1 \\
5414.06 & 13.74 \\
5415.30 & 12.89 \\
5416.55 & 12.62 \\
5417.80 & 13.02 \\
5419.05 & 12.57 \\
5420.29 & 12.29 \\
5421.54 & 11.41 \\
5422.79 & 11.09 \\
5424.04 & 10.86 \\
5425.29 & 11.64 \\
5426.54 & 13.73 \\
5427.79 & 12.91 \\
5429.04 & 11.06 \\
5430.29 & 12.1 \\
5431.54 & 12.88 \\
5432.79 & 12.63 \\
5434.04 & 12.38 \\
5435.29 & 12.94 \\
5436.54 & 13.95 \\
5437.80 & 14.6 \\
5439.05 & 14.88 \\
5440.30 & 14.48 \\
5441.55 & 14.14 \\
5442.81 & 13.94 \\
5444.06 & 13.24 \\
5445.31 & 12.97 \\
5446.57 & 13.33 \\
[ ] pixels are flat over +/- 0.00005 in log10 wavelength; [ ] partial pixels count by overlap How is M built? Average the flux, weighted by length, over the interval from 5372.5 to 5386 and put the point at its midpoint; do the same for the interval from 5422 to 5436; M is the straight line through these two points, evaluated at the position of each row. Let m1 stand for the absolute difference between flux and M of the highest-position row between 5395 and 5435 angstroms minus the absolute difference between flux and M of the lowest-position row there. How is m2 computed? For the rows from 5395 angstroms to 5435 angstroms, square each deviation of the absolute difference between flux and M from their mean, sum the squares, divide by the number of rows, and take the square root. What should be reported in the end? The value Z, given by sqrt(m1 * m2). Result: 0.1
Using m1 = 0.0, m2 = 0.447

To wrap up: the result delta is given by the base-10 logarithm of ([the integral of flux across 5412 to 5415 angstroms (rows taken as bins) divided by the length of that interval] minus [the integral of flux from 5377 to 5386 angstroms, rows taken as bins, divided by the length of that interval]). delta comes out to -1.6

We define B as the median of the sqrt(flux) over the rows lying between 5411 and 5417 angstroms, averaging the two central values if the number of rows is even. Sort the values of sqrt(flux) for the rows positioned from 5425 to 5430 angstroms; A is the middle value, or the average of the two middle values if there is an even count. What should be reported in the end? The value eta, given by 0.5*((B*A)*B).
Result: 24.1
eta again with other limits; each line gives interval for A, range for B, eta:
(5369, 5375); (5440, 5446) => 25.1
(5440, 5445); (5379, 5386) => 25.8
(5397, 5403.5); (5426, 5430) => 23.4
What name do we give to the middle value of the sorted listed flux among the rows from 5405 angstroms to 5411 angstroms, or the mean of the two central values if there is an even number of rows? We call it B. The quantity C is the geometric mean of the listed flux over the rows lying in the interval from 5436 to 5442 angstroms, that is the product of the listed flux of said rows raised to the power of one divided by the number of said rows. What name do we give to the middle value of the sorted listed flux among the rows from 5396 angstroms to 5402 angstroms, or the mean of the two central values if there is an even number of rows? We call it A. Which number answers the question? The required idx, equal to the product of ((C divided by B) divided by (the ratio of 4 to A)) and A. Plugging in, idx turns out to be 47.0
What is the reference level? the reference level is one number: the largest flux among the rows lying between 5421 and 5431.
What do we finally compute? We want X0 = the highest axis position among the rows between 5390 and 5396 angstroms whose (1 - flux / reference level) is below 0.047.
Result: 5395.39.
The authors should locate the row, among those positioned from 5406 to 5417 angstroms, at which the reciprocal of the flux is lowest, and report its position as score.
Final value 5412.81 angstroms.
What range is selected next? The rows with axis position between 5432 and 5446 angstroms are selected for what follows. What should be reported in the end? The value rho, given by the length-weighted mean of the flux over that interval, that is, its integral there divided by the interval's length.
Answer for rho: 13.6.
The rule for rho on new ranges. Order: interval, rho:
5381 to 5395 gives 13.6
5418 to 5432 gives 12.1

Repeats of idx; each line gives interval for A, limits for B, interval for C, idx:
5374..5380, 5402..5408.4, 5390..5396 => 51.7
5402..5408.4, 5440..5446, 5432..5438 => 41.1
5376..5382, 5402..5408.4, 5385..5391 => 47.3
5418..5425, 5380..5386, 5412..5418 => 31.3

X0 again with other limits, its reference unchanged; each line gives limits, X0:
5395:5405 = 5402.85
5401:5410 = 5409.07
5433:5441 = 5440.30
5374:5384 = 5382.98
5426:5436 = 5426.54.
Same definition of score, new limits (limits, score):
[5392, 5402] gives 5392.91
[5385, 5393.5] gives 5391.66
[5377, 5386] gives 5382.98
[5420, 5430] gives 5426.54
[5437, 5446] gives 5439.05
